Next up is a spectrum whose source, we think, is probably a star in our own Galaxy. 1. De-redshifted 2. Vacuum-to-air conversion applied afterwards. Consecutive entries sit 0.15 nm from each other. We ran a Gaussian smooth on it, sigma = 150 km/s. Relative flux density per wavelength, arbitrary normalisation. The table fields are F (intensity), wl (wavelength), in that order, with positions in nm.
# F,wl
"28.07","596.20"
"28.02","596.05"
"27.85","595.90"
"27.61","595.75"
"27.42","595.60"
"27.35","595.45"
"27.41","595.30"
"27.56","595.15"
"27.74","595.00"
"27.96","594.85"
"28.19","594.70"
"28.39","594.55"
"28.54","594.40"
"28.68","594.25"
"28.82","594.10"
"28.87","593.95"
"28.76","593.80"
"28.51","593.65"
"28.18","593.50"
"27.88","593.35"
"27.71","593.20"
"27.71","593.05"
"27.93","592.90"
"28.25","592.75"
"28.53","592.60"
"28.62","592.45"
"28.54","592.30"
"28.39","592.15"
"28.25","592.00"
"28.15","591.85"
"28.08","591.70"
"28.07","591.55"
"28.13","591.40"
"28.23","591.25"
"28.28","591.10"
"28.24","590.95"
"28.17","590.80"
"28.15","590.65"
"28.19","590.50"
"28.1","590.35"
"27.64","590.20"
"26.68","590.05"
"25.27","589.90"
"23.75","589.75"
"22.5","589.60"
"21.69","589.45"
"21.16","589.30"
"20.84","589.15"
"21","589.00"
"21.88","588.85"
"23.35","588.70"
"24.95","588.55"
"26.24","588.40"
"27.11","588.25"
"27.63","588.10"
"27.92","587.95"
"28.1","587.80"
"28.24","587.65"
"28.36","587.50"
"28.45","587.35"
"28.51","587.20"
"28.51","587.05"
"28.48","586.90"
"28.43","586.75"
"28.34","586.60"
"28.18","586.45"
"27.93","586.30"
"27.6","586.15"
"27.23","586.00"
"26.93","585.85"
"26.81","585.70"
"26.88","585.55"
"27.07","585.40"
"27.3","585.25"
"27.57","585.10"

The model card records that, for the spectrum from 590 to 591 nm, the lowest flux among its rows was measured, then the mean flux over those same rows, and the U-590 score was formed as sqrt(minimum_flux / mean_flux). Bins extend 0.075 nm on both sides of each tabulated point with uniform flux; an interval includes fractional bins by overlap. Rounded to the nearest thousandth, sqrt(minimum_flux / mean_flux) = 0.978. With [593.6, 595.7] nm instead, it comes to 0.986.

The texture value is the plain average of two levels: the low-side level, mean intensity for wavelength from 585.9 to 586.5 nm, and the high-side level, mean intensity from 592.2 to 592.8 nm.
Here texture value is 28.1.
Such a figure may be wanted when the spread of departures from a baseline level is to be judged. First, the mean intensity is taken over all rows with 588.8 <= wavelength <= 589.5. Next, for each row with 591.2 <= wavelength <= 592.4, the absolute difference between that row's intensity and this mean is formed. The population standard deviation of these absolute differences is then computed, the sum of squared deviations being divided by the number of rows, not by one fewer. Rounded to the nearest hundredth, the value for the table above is 0.15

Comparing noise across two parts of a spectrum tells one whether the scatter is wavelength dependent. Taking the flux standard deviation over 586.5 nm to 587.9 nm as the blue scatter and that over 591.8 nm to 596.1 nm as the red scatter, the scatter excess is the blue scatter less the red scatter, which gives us -0.3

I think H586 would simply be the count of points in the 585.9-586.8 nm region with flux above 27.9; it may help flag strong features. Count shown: 4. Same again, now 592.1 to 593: 6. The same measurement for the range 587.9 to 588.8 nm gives 1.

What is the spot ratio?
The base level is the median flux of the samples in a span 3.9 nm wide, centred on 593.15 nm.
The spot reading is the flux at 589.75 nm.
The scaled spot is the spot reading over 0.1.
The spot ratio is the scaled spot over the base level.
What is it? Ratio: 8.4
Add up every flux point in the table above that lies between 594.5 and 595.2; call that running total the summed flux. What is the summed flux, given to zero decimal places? 140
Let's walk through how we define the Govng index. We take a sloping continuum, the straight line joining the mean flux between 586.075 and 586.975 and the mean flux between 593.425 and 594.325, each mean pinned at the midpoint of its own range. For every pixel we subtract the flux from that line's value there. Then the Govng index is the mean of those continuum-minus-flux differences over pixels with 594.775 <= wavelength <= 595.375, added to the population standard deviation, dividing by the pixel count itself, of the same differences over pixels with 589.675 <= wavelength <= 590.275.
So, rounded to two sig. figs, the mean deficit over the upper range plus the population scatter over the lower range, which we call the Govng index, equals 2.5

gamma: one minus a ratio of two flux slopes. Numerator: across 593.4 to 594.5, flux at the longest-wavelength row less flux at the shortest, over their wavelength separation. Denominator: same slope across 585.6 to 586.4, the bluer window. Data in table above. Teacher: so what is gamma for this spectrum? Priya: 0.8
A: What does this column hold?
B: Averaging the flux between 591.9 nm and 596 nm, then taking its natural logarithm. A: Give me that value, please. 3.34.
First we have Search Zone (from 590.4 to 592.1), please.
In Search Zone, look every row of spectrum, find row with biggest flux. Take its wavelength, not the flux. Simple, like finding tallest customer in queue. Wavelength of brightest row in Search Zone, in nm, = 591.10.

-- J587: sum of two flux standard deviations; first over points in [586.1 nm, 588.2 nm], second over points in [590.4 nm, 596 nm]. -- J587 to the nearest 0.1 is 0.7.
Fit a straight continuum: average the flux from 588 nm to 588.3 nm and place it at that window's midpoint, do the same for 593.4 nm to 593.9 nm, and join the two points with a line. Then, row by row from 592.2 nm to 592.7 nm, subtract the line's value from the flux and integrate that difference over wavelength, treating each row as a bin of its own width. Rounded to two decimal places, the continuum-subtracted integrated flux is 0.15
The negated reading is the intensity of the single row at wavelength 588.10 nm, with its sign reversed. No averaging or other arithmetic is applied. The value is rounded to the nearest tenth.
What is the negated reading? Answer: -27.6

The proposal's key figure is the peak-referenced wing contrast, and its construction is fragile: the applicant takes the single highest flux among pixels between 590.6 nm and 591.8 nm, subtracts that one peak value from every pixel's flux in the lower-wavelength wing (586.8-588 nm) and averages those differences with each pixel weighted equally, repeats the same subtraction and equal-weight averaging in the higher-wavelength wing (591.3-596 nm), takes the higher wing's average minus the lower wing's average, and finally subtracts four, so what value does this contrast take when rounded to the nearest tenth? -4.2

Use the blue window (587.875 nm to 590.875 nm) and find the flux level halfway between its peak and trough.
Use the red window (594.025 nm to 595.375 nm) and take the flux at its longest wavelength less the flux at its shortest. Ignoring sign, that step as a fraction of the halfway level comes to 0.058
